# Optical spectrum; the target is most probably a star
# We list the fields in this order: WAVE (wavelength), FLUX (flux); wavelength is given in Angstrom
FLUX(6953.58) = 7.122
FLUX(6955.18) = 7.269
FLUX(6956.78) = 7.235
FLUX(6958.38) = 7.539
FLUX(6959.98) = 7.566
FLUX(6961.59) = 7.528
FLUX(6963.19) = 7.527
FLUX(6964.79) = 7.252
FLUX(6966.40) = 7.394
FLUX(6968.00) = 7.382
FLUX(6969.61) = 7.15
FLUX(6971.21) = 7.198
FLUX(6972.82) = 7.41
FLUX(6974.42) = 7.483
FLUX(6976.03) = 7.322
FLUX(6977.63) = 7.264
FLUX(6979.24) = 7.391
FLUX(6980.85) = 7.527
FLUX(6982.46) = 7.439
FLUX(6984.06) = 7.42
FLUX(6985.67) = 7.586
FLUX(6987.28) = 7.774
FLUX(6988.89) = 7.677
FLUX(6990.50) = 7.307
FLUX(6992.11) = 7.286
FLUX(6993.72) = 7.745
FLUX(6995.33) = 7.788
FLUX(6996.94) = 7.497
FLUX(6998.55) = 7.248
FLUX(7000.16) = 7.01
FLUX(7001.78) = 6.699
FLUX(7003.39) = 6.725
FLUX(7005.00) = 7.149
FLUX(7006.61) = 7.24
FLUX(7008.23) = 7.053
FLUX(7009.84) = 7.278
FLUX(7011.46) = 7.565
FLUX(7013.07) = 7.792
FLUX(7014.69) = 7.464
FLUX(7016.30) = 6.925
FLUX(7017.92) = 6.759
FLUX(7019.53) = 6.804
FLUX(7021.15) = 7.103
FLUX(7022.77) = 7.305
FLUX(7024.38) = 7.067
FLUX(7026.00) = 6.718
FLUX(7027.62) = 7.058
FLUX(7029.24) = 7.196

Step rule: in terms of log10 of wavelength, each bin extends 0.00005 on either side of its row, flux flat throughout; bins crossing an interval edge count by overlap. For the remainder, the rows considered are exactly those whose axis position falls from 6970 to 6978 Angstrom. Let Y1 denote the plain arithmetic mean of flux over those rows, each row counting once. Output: 7.34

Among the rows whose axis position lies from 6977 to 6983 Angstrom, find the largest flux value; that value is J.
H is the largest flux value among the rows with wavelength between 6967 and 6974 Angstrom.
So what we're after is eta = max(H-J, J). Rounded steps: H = 7.41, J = 7.527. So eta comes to 7.53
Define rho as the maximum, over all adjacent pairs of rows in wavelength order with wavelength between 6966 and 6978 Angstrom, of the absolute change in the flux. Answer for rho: 0.23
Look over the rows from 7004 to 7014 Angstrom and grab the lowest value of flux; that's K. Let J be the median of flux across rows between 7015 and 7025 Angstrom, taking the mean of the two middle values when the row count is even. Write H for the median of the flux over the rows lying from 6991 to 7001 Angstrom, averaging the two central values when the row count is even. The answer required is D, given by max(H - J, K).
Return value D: 7.05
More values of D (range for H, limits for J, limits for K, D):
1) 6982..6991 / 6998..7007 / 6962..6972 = 7.15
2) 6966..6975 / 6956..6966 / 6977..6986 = 7.26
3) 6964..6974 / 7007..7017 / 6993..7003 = 6.70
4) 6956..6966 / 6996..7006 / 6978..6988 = 7.39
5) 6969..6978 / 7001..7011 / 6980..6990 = 7.42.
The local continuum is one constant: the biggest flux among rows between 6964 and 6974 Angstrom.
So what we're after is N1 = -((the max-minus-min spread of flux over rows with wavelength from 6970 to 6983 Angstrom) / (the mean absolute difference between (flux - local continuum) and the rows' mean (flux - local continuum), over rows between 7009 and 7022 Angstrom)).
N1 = -1.0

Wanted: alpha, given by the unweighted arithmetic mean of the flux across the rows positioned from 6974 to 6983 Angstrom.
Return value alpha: 7.40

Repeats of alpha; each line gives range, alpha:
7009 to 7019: 7.30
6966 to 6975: 7.34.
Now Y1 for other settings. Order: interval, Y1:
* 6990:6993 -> 7.30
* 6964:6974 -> 7.30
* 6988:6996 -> 7.56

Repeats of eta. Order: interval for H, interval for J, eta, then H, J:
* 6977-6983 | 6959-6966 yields 7.57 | 7.527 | 7.566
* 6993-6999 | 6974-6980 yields 7.48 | 7.788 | 7.483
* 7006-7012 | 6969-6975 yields 7.48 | 7.565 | 7.483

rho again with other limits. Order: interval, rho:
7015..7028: 0.35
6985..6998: 0.46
